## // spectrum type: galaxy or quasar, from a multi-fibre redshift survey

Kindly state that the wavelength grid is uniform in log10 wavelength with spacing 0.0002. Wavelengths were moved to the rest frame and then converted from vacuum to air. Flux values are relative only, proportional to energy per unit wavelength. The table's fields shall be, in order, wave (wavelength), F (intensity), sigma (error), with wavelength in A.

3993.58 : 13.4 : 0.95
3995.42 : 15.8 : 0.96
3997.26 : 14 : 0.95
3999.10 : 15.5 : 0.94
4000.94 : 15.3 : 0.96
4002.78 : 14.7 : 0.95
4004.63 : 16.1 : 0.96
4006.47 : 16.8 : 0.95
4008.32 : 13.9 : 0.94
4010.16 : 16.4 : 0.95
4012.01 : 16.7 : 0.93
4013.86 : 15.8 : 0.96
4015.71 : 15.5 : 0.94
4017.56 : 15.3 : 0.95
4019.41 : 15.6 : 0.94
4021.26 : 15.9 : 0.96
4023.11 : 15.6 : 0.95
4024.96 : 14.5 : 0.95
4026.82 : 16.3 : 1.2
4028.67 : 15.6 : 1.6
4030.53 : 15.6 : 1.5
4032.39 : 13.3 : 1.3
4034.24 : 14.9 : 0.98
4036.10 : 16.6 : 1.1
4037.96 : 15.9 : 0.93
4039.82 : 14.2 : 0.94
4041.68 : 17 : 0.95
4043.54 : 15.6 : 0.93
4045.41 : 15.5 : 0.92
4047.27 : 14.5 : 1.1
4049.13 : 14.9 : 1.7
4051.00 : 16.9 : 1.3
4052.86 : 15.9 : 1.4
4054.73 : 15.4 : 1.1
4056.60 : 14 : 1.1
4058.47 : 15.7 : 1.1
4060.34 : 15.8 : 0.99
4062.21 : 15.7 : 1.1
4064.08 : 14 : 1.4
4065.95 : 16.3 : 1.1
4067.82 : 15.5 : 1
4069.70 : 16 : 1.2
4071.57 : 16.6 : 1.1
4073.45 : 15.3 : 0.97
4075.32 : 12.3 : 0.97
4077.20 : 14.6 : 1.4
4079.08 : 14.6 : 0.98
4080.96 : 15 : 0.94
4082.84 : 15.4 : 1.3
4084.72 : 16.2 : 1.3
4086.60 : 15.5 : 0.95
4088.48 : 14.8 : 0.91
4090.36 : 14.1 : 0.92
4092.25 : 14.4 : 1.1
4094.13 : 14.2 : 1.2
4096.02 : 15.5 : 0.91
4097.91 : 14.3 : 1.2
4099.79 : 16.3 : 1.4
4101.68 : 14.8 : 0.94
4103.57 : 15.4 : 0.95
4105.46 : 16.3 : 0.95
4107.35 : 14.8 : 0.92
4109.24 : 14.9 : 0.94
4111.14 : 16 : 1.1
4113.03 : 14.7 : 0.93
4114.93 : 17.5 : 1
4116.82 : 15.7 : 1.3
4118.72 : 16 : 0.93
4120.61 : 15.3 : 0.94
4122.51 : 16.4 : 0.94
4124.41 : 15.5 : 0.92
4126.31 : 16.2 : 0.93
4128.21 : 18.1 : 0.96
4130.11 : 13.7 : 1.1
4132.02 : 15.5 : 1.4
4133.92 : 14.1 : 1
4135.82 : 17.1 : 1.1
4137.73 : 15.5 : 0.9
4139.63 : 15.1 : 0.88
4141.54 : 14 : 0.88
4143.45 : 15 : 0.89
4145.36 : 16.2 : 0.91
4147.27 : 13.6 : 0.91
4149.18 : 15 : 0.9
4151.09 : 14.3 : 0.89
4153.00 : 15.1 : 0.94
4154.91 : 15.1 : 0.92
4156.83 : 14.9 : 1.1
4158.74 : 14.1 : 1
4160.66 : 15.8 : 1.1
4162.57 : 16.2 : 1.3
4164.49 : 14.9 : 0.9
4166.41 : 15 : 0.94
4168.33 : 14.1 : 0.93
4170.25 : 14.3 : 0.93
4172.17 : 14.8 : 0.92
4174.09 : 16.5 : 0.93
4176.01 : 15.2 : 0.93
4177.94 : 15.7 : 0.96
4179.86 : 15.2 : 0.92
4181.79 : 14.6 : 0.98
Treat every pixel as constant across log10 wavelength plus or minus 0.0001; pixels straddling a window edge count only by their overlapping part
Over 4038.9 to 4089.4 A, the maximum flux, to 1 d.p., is 17.0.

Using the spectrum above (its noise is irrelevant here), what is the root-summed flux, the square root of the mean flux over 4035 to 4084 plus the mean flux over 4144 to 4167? 5.511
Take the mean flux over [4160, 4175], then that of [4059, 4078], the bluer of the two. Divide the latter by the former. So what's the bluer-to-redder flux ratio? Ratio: 1.00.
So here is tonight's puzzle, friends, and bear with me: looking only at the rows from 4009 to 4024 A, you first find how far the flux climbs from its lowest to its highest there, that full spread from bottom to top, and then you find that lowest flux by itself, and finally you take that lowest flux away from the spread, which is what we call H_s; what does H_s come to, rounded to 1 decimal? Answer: -13.9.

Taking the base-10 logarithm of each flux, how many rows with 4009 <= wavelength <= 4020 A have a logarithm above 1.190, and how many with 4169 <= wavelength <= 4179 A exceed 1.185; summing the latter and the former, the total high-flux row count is 7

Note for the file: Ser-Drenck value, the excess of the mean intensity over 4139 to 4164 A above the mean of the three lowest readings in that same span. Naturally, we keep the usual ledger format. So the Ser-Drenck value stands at 1.05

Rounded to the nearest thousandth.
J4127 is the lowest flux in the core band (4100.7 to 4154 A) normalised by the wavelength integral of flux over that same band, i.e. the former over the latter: 0.017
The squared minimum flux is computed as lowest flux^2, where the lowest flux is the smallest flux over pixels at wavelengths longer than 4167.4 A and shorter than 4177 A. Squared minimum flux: 199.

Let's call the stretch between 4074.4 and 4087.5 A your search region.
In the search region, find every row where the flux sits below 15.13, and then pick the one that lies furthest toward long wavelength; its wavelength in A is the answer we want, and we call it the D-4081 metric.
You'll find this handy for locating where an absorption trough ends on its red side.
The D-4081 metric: 4080.96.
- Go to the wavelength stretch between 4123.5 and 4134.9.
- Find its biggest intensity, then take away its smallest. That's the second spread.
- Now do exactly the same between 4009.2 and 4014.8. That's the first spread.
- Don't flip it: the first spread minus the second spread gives -3.5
